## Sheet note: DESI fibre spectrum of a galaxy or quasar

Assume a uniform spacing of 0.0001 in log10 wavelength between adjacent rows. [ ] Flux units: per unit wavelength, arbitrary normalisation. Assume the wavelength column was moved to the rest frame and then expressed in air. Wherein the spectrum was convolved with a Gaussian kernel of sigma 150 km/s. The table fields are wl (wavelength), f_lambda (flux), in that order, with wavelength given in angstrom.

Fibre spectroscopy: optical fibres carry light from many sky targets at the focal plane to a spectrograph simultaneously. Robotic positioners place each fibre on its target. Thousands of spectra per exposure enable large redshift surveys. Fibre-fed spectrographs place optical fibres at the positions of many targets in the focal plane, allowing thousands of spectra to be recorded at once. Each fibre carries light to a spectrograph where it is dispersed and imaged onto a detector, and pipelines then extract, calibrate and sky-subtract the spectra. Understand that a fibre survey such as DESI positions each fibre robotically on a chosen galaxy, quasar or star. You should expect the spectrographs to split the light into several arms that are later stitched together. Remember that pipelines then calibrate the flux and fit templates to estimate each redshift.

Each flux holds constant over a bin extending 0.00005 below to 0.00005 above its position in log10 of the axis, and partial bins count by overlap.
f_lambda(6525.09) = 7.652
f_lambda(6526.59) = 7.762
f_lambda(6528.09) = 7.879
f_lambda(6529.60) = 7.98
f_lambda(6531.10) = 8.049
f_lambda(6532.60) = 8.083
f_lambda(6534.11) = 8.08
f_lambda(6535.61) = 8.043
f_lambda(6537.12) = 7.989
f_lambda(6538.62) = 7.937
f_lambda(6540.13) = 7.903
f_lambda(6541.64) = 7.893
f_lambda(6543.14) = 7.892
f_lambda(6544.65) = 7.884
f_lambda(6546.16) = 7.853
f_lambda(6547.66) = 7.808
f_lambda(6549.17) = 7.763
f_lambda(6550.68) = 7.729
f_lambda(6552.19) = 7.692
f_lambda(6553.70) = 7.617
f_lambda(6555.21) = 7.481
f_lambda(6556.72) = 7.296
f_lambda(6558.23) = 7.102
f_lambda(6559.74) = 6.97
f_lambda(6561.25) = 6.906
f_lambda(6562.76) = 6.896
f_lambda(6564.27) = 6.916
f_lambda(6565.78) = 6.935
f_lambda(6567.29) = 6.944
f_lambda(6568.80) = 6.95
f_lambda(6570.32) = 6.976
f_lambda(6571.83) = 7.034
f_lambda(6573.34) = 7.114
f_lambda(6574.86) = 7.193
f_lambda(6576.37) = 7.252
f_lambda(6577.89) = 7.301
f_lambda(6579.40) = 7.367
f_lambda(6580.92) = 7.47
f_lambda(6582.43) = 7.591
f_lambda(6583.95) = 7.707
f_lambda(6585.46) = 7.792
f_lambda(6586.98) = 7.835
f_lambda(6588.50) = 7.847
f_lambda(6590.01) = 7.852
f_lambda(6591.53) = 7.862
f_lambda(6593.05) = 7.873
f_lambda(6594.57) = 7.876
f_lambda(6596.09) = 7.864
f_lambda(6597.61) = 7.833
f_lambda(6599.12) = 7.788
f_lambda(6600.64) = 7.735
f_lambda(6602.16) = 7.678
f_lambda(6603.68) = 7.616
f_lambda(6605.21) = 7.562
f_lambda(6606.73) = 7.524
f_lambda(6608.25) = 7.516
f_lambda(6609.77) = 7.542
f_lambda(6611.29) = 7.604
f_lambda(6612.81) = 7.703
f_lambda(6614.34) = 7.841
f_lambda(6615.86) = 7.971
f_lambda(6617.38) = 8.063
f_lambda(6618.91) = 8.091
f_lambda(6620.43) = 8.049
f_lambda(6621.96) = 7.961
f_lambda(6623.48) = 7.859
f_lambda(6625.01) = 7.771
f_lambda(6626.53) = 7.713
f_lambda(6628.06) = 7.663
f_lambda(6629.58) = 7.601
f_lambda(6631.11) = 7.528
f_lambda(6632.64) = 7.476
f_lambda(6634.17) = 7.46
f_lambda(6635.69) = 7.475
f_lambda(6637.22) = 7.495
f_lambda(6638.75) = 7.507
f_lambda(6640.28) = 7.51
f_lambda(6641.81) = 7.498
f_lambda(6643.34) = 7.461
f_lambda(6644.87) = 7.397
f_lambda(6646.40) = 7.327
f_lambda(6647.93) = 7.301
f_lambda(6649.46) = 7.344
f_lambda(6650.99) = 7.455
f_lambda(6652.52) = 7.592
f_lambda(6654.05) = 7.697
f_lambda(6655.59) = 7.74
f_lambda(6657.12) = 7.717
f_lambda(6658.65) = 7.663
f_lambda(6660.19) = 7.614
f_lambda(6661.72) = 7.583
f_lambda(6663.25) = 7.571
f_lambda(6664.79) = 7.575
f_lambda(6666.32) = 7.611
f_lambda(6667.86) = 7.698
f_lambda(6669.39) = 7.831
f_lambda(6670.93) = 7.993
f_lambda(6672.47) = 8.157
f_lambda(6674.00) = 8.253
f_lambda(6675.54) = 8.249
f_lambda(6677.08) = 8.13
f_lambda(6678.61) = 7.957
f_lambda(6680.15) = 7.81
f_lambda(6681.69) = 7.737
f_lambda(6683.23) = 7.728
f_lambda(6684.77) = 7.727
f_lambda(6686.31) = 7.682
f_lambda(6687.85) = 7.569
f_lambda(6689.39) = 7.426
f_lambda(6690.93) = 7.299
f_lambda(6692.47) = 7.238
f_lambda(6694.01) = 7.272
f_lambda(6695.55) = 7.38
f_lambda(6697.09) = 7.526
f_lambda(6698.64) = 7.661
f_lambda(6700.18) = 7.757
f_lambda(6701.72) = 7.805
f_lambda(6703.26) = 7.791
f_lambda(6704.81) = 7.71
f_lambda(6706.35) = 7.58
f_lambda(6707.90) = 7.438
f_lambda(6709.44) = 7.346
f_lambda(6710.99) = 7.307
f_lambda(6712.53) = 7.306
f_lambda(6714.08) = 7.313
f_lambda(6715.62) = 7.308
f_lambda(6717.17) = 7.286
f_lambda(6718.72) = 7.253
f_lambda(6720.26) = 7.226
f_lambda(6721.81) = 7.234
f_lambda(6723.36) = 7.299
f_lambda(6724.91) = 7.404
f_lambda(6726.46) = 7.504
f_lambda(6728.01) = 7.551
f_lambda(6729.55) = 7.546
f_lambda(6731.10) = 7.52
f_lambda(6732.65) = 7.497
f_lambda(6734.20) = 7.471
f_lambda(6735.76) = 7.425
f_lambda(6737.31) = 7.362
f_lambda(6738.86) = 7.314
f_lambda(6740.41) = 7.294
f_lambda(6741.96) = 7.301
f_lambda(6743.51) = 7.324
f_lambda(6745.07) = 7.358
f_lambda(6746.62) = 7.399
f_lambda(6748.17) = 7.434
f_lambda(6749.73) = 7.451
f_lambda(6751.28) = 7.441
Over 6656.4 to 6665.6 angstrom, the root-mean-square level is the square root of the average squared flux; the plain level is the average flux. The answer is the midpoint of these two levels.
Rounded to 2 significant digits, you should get 7.6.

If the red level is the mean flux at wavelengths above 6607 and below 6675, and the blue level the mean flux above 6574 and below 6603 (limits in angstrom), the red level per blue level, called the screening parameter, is 1.00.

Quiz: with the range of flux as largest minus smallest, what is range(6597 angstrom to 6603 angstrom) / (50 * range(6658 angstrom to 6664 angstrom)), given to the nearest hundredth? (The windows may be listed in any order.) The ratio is 0.03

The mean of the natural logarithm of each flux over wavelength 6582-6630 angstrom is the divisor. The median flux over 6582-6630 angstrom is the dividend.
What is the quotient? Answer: 3.80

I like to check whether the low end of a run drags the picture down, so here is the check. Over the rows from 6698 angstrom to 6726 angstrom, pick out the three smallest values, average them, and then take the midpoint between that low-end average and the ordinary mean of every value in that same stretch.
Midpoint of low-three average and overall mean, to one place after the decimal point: 7.3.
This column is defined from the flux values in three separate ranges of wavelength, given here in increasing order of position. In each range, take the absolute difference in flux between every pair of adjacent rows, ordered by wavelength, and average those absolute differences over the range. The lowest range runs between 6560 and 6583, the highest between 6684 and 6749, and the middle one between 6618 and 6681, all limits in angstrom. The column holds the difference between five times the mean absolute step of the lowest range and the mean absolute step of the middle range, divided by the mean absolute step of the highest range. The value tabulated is 3.2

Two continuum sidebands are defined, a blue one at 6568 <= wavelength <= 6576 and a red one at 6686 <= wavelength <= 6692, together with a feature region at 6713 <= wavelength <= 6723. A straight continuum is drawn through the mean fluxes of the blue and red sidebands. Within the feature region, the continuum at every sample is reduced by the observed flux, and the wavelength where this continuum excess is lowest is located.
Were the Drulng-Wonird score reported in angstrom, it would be 6714.08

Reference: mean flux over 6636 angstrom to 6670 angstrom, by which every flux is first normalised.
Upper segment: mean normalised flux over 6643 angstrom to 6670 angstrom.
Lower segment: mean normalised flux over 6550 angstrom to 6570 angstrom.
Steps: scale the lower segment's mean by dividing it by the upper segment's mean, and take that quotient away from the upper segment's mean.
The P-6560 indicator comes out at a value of 0.05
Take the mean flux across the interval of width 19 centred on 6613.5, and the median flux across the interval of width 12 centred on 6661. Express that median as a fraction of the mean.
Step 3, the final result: 0.978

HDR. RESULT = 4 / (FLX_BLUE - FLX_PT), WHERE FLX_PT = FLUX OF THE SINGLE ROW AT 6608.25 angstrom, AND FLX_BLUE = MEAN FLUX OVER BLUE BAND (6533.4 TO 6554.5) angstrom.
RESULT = 12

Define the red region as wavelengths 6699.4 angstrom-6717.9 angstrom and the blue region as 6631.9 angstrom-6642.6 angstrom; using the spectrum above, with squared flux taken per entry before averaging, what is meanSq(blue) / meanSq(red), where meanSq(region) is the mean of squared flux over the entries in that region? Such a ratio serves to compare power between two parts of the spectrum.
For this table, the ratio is 1.00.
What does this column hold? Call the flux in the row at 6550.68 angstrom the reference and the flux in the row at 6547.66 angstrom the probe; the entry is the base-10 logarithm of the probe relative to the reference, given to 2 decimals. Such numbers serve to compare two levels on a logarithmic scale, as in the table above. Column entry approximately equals 0.00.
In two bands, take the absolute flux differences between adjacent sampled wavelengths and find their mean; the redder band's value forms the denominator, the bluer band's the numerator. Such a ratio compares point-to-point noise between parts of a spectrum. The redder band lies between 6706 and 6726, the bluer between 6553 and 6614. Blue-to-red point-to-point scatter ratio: 1.3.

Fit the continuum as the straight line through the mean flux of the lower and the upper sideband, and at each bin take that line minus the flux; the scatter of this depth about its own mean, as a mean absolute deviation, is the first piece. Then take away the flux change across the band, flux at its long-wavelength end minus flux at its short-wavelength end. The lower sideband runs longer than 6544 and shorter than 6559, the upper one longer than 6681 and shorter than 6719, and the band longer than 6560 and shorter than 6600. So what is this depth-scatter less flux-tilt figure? -0.5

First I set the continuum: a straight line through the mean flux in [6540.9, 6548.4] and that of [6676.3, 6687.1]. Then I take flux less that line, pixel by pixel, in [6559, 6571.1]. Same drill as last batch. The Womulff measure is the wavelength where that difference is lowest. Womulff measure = 6562.76 angstrom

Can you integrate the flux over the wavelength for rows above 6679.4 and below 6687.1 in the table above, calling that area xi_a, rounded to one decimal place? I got 59.5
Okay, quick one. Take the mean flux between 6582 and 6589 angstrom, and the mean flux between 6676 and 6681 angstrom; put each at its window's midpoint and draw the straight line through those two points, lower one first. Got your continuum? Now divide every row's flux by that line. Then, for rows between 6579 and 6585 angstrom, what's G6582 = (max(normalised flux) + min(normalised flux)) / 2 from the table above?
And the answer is 0.97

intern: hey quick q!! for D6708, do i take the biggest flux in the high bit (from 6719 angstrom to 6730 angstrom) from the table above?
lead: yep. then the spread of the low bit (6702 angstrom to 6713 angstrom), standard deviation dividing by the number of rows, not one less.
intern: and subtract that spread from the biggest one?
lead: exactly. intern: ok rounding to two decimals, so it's 7.37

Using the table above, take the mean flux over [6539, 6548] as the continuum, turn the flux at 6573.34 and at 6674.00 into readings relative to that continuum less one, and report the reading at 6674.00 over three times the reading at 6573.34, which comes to -0.2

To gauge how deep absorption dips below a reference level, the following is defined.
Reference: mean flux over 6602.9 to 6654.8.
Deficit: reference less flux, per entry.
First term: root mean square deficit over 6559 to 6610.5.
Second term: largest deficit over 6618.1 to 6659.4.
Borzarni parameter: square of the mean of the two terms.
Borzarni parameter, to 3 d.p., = 0.130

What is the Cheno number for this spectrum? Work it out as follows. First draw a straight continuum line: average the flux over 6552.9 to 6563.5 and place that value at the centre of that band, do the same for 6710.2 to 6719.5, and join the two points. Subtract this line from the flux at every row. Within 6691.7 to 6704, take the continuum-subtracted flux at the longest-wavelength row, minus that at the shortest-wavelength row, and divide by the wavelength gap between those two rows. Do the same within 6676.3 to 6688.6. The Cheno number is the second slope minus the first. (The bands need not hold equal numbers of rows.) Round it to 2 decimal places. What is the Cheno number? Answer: -0.10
